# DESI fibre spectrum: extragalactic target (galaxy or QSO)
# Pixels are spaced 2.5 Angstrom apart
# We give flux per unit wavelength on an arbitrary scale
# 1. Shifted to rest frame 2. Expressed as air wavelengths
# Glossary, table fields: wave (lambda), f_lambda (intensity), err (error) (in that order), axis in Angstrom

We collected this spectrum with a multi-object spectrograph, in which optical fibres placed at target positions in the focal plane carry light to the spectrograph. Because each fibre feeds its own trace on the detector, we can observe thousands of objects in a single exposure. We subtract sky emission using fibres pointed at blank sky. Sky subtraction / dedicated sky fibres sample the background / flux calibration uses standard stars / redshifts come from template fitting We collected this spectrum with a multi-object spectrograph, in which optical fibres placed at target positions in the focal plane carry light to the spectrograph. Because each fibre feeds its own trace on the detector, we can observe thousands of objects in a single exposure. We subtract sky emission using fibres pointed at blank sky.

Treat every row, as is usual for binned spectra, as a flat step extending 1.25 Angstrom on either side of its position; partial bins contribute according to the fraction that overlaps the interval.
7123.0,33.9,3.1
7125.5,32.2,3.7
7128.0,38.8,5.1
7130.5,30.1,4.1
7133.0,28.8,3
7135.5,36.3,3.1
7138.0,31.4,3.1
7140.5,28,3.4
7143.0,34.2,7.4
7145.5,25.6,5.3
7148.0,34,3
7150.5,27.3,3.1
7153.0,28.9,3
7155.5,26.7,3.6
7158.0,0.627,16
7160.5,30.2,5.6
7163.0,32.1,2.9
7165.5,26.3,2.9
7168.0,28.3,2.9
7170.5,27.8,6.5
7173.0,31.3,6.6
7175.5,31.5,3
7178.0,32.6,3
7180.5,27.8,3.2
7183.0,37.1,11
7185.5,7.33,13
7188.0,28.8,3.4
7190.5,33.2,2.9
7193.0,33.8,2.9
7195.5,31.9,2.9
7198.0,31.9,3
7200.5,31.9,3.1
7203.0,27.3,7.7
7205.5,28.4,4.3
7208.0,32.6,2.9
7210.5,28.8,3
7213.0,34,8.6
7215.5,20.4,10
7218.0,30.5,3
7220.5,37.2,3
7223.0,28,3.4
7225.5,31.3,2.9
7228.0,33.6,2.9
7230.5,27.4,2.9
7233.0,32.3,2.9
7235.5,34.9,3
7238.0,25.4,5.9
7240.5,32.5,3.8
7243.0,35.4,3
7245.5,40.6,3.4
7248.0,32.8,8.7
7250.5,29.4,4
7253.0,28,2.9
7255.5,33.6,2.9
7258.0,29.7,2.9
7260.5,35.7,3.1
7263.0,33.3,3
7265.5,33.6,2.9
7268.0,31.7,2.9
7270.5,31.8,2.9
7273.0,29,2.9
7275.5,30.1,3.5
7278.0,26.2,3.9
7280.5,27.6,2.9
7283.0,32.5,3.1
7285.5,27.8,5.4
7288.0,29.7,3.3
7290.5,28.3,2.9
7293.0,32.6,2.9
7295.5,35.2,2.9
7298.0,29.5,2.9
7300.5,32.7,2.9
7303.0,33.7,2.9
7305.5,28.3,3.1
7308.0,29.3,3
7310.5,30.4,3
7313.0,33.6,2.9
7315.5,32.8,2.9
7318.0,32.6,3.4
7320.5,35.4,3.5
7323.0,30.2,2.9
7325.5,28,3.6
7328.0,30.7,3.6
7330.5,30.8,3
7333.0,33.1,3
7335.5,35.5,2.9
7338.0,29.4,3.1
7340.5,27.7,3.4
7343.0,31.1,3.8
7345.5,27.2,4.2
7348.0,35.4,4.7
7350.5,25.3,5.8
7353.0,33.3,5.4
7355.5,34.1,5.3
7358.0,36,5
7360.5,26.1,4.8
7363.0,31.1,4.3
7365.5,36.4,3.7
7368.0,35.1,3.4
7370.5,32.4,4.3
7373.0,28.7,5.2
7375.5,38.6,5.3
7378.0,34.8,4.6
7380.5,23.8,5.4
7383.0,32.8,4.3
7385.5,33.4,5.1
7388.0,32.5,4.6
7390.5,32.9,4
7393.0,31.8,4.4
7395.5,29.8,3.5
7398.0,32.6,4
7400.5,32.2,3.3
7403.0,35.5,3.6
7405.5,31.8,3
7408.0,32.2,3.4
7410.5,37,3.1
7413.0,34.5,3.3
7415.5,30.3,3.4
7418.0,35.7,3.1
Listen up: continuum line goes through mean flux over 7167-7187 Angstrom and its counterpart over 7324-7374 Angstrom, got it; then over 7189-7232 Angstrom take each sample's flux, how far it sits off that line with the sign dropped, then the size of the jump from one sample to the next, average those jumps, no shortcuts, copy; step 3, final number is 3.1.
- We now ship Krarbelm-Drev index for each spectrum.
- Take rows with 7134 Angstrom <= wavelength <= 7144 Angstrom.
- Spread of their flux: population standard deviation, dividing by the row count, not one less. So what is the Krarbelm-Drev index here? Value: 3.1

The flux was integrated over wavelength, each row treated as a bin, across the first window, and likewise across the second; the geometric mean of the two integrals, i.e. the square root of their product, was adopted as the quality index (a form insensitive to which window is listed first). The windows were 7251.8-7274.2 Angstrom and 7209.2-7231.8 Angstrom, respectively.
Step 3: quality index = 697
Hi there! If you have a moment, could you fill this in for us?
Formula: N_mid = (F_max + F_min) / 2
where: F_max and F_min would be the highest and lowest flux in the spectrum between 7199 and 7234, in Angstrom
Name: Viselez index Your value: 29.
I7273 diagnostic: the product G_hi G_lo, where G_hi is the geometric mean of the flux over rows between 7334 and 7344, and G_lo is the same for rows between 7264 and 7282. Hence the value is 921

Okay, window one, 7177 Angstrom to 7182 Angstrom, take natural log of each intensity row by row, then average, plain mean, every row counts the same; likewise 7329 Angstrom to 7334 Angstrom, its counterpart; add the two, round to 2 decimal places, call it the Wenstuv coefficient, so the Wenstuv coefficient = 6.87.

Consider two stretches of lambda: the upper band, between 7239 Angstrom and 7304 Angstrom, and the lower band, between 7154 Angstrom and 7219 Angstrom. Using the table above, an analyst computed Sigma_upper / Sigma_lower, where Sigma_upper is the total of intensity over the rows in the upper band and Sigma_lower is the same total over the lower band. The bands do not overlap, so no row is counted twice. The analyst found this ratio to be 1.123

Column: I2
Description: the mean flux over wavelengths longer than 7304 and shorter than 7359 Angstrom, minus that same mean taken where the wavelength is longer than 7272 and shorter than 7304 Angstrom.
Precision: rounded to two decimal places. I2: 1.00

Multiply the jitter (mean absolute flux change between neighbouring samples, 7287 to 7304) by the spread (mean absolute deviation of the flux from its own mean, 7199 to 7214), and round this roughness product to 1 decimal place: 7.1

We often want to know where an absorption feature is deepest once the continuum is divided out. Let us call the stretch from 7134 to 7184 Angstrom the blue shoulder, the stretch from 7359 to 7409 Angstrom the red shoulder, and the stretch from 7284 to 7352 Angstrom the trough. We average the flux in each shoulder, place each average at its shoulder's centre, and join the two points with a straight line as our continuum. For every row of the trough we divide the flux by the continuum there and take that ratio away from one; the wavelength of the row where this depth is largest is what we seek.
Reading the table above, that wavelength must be 7350.5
